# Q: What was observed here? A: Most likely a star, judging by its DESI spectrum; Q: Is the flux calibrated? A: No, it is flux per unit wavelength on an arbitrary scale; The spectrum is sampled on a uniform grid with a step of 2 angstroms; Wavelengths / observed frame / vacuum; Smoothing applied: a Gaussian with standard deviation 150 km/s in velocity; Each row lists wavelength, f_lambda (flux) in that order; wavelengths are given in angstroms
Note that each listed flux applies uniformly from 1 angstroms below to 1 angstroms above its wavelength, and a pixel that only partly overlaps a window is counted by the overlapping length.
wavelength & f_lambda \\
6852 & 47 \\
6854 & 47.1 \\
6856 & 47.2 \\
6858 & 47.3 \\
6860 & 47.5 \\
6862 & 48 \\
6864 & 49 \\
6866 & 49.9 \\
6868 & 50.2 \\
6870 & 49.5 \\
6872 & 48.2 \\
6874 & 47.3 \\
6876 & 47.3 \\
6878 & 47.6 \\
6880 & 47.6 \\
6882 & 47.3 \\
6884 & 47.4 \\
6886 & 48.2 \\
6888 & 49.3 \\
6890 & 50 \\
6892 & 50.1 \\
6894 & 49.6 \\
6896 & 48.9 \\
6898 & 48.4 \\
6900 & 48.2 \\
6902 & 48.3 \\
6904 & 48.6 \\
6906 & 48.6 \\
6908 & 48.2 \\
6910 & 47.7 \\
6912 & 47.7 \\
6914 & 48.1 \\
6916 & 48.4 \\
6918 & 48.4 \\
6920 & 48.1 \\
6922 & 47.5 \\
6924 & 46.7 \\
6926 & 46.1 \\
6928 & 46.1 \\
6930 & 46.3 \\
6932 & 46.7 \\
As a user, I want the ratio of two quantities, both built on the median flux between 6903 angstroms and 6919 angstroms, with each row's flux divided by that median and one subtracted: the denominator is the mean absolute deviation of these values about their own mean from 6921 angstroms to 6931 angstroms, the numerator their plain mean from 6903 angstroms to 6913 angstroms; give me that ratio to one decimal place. -0.3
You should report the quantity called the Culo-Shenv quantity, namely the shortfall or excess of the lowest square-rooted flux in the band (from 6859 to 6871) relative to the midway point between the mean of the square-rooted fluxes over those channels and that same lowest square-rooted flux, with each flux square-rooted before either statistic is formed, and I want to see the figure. -0.054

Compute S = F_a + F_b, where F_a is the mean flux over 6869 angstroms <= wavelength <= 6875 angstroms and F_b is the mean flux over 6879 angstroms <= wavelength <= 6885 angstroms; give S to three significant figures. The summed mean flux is 95.8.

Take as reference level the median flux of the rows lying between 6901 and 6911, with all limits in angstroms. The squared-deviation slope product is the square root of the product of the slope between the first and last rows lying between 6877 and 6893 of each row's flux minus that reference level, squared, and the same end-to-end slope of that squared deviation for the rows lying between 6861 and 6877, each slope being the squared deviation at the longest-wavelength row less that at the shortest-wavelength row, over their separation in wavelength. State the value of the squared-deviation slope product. 0.113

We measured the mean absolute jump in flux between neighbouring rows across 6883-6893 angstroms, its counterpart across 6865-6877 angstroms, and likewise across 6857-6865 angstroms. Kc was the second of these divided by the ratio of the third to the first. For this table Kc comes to 0.76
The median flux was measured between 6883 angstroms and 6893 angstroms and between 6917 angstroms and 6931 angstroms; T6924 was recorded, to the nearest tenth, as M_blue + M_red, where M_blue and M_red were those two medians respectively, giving 96.0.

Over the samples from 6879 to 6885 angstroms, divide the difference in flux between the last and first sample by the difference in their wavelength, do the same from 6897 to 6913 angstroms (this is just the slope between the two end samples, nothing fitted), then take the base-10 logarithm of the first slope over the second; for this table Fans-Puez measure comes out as 0.0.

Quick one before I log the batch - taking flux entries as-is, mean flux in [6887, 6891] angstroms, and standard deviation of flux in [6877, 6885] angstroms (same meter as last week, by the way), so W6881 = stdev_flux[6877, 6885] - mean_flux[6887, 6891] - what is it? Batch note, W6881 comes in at -49.5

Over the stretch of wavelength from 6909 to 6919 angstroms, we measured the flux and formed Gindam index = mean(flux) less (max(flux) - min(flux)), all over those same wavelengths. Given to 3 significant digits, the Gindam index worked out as 47.4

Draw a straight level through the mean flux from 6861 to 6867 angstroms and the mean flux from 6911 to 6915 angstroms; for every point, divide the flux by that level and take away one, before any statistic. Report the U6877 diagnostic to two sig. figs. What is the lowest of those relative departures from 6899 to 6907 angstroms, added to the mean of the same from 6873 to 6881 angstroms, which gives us -0.025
